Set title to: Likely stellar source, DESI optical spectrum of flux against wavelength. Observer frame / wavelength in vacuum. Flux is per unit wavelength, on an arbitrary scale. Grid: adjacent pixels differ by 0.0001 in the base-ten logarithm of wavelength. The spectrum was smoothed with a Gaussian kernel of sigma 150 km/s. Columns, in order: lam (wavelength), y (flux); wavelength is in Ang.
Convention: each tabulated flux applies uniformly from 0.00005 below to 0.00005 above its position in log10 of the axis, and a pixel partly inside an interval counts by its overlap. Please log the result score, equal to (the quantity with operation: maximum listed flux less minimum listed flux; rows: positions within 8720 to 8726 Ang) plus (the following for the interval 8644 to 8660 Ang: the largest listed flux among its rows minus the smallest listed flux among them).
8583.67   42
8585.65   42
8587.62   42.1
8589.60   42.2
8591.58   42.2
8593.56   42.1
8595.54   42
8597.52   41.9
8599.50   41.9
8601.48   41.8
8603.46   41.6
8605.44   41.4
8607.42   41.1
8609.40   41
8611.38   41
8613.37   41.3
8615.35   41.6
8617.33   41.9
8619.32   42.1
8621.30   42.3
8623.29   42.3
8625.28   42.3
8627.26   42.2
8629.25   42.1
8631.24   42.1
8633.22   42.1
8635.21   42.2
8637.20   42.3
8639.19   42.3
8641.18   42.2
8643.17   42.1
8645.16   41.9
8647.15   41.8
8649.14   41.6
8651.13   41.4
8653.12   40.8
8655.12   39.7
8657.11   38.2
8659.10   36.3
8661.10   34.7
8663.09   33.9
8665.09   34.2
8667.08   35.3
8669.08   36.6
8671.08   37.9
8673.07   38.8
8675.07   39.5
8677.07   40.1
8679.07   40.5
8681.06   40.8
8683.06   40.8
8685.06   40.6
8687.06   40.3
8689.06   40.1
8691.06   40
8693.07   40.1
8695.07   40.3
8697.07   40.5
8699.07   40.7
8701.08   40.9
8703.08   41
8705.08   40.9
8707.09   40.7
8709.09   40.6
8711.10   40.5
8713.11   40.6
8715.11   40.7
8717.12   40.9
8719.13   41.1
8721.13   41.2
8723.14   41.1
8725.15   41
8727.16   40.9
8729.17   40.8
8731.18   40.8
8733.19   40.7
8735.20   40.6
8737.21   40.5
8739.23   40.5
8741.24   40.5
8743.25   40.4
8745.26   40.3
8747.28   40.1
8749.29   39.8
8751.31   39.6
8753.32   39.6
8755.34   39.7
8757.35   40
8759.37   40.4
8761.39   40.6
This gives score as 5.8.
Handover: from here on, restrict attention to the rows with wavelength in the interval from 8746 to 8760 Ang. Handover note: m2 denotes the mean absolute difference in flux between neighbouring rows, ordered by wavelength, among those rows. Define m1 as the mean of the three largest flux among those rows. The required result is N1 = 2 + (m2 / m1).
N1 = 2.01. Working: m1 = 40.2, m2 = 0.22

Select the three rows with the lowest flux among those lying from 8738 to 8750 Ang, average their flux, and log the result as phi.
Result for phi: 40.1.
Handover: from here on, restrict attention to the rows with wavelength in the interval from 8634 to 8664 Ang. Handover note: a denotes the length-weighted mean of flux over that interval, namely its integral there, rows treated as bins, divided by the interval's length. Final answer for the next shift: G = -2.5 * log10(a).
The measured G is -4.01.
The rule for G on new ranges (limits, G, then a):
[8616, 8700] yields -4.01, 40.2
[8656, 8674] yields -3.90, 36.2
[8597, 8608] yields -4.05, 41.6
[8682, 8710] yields -4.02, 40.5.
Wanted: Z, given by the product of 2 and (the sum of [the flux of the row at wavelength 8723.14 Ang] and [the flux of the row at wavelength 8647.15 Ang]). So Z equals 165.8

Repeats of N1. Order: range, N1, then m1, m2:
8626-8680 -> 2.01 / 42.3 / 0.59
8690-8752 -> 2.00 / 41.1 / 0.13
